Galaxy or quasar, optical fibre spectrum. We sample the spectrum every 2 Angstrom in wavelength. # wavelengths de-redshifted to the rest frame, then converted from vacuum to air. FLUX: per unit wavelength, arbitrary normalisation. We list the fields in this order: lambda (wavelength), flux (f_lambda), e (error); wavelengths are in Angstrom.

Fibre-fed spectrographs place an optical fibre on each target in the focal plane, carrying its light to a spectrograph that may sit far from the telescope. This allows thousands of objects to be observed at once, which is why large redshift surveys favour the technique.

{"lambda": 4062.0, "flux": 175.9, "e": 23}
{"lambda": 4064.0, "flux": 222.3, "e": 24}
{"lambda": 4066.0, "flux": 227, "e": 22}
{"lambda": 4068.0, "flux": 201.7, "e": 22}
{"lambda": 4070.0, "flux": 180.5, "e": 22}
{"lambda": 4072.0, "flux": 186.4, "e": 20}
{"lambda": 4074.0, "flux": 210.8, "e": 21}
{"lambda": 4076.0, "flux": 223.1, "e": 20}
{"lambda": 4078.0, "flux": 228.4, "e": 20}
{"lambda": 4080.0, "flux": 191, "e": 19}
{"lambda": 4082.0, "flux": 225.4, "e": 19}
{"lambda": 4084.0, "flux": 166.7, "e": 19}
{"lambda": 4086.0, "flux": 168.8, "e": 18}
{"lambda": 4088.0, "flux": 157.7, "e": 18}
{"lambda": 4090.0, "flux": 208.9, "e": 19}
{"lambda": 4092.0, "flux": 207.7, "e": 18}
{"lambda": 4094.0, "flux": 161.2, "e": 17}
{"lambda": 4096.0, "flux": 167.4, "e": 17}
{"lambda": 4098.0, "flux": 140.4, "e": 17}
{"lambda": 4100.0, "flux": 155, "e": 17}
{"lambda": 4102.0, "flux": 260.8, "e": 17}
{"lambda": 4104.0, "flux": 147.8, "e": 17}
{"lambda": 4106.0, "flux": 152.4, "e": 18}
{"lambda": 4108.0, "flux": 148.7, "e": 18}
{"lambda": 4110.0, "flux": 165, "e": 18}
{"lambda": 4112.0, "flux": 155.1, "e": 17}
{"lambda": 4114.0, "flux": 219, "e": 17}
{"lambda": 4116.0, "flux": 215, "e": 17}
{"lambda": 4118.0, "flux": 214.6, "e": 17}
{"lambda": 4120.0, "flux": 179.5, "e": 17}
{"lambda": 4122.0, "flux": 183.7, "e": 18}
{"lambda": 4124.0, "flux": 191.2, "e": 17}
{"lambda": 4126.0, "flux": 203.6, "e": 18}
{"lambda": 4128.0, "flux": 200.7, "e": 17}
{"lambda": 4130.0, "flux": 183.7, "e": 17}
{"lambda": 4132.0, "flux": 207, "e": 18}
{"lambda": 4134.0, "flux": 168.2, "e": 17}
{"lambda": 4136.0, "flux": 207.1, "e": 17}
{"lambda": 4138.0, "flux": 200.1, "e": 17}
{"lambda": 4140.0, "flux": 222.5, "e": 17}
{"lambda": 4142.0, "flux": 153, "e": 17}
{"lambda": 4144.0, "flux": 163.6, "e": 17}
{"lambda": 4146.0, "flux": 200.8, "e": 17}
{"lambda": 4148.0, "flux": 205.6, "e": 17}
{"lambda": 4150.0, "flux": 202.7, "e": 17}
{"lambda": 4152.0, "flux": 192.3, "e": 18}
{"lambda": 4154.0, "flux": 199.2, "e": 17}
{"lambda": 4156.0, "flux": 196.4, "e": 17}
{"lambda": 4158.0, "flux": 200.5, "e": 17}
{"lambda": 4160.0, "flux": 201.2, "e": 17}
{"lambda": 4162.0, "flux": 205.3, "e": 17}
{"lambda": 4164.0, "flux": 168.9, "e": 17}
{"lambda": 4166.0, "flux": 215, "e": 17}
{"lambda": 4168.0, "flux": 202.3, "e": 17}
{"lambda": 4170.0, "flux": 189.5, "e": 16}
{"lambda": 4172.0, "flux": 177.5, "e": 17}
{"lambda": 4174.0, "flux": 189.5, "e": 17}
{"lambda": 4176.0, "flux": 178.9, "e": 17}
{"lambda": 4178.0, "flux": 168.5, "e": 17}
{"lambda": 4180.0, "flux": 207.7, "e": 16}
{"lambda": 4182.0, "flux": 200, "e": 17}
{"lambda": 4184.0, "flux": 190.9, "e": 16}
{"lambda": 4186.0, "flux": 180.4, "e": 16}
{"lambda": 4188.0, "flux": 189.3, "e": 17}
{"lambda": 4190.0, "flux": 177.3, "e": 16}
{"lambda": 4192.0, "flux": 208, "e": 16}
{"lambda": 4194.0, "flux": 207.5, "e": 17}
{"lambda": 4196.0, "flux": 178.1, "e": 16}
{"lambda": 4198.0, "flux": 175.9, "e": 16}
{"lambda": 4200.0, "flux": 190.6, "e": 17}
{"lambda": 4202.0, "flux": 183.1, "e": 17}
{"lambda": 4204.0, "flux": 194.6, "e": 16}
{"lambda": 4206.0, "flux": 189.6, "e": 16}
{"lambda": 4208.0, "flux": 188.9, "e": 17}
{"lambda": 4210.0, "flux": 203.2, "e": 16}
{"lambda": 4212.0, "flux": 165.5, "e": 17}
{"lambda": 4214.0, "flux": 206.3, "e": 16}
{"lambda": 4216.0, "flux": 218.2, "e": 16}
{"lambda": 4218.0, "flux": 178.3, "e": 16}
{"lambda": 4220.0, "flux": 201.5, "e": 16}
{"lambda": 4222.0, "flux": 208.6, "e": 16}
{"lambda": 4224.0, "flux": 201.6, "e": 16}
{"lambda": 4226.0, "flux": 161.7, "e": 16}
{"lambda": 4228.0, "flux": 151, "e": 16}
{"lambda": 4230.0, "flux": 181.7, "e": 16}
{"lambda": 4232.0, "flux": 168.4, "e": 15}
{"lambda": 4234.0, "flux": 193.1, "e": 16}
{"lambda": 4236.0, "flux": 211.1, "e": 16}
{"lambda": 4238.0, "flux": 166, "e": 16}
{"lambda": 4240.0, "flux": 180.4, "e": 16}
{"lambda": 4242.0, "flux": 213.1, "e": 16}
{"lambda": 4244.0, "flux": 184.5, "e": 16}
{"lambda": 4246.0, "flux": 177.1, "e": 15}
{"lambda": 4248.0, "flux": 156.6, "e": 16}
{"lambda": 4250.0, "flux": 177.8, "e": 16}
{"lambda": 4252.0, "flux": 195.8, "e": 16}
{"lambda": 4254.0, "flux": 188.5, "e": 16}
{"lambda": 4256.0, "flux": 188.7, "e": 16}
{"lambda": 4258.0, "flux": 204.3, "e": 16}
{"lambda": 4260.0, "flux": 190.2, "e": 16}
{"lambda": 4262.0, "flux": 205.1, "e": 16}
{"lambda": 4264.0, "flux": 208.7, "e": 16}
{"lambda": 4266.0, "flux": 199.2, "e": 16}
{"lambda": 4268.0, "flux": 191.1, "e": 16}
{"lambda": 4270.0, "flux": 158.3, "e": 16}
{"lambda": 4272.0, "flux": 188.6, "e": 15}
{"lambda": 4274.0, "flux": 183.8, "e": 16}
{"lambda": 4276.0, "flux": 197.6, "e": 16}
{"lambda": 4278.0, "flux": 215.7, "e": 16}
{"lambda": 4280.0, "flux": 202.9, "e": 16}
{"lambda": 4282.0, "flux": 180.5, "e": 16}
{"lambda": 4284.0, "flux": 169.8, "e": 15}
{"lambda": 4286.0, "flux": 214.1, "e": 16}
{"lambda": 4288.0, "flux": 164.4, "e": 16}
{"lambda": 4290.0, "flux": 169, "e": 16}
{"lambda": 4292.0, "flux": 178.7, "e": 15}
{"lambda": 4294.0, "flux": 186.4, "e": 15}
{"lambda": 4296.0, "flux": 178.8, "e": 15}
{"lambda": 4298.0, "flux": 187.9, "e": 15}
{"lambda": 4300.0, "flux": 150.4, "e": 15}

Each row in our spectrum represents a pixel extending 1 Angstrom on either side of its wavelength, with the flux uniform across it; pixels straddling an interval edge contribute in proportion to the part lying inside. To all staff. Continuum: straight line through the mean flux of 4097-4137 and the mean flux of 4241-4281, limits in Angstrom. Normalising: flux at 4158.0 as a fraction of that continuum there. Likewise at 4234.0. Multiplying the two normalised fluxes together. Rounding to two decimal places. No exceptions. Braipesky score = 1.09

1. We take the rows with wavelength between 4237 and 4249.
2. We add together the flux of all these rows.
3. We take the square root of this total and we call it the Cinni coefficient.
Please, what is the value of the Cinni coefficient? 32.83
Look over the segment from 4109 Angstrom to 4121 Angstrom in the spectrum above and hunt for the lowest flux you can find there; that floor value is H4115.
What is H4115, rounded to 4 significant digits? 155.1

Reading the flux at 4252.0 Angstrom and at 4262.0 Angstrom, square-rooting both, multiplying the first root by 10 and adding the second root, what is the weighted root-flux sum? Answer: 154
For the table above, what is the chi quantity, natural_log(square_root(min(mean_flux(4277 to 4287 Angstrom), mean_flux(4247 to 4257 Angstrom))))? 2.60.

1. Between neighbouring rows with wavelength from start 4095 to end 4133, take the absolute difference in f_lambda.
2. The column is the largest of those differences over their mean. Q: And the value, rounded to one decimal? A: 4.4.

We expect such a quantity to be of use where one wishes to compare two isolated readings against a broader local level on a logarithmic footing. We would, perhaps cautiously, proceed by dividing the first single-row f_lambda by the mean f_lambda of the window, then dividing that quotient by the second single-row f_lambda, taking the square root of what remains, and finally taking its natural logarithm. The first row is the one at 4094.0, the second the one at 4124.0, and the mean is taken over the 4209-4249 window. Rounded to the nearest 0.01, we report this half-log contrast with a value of -2.70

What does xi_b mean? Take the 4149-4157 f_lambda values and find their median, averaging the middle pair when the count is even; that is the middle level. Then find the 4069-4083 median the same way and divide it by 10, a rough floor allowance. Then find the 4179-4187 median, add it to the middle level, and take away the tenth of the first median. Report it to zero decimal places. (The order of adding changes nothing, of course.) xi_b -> 372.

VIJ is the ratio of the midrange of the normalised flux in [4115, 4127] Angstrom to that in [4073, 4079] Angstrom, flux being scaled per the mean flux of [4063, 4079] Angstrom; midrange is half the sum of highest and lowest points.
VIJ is 0.90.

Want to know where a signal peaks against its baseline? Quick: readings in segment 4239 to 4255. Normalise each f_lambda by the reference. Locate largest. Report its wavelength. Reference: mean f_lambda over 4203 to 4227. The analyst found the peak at 4242.0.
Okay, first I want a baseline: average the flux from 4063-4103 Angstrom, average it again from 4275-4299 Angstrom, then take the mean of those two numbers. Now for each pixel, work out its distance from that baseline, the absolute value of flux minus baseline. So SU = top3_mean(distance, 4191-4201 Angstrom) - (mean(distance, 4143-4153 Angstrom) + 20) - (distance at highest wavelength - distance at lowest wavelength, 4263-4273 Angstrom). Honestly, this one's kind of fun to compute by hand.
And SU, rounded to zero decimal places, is -1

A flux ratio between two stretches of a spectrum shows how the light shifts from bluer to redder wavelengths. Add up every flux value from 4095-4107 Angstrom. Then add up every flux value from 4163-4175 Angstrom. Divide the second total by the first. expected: 1.12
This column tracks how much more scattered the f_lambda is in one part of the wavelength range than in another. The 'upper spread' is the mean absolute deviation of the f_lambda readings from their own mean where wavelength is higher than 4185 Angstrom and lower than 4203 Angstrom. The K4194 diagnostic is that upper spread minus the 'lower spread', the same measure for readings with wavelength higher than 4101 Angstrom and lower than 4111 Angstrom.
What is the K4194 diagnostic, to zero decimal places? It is -25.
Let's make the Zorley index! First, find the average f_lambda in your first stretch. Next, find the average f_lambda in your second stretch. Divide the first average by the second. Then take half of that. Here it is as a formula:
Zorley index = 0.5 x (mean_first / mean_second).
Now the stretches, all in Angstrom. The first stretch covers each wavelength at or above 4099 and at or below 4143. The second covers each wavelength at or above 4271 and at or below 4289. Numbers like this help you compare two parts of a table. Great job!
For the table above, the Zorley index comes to 0.492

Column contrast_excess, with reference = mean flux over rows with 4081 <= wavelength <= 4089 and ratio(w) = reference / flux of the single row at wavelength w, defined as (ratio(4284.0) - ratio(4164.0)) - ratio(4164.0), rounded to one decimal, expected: -1.1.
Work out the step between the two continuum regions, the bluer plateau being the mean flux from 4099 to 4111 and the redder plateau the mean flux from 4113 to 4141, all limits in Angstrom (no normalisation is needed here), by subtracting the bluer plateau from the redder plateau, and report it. 28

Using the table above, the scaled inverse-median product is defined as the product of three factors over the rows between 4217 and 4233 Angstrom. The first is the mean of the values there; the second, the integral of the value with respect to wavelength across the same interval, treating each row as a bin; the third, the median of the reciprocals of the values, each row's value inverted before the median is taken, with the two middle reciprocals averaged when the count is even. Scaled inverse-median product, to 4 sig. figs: 2932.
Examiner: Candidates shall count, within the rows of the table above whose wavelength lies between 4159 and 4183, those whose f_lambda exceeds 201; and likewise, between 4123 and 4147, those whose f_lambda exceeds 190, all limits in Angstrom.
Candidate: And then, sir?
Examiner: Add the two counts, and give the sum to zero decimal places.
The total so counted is 13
